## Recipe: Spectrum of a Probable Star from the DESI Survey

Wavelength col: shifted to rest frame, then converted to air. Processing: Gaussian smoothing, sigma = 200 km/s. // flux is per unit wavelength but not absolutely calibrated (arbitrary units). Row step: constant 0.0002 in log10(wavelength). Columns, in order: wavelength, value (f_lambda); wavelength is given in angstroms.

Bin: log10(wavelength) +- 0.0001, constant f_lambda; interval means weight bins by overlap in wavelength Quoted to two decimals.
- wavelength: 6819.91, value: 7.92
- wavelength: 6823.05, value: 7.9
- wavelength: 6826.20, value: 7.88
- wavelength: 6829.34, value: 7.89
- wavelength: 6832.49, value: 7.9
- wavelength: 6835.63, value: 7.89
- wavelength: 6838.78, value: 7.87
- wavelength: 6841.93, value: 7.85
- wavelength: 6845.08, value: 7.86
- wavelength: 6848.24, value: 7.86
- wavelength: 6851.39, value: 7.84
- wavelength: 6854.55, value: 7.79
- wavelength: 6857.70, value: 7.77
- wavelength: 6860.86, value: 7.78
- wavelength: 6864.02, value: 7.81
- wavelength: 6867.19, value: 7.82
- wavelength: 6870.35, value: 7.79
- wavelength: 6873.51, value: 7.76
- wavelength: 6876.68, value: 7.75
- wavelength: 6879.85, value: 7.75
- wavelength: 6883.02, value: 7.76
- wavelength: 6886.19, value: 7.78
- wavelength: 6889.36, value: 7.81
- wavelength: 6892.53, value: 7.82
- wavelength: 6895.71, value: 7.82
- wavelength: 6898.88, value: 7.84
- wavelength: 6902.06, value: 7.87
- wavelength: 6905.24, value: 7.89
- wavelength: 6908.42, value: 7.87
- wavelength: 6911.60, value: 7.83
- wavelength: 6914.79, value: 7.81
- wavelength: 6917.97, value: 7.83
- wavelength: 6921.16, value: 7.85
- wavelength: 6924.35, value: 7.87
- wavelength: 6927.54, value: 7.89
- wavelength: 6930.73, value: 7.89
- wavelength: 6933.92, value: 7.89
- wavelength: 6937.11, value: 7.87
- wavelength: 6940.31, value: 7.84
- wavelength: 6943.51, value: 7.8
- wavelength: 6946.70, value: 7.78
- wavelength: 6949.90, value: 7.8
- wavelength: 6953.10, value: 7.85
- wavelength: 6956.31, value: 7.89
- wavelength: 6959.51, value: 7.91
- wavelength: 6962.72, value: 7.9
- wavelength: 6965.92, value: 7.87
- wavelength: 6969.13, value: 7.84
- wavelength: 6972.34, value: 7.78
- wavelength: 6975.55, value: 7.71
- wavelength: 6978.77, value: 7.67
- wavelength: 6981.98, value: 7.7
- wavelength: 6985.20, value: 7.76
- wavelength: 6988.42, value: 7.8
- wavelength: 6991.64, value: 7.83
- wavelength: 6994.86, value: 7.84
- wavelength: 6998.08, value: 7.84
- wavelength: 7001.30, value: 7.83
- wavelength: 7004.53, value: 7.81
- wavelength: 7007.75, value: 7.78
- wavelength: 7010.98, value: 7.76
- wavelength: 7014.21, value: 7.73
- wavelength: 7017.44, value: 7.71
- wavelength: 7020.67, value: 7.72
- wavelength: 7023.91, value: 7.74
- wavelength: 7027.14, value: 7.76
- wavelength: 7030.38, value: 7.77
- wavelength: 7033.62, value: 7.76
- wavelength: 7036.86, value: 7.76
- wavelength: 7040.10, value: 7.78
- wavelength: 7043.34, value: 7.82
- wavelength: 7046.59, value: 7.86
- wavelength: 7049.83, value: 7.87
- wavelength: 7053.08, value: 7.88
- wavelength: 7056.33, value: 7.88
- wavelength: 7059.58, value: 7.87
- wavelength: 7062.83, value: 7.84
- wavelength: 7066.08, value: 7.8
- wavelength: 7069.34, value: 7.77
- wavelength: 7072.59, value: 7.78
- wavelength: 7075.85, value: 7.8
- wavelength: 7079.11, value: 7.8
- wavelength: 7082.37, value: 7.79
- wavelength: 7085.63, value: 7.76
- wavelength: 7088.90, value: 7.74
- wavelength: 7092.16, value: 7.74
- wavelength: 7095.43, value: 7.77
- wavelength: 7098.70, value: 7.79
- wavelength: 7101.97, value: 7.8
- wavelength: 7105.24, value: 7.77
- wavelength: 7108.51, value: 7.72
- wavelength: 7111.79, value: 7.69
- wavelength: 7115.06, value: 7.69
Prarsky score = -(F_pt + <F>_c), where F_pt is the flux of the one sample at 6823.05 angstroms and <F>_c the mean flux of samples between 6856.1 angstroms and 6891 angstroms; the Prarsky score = -15.68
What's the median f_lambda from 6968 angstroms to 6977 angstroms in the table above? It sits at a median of 7.78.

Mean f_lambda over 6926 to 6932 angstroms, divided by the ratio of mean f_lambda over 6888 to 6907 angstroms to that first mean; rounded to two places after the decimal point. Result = 7.94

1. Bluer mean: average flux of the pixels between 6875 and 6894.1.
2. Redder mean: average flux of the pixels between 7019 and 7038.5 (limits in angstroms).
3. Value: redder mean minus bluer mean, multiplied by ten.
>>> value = -0.27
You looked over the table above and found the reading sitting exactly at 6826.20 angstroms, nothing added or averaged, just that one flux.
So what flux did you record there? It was 7.88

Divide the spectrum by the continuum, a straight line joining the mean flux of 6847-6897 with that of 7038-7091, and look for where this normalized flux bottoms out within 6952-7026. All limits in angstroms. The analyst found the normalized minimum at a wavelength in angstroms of 6978.77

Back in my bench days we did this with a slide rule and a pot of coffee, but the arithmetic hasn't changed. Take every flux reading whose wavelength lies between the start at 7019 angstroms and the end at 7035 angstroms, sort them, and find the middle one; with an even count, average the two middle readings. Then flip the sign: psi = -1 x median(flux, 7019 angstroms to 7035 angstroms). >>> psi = -7.76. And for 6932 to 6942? -7.87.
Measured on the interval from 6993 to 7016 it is -7.81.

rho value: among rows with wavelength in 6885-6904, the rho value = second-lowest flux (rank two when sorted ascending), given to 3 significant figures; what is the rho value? 7.81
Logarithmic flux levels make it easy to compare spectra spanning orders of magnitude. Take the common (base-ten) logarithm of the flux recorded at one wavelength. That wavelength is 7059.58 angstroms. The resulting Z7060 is 0.8960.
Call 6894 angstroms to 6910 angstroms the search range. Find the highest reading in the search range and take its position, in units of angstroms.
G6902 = 6905.24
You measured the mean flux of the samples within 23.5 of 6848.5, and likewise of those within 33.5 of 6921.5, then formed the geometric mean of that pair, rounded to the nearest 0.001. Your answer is 7.842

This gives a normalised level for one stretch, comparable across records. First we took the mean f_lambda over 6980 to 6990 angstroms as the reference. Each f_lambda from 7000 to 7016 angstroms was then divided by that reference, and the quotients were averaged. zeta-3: 1.00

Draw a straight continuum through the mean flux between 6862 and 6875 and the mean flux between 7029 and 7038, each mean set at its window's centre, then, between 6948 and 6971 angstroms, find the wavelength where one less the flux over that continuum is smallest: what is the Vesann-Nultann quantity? 6959.51 angstroms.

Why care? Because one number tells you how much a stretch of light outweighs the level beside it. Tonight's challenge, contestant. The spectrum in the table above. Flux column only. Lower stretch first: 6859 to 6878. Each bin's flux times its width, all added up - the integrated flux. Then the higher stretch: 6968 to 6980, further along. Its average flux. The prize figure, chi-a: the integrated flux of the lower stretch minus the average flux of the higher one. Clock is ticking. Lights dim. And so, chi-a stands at 140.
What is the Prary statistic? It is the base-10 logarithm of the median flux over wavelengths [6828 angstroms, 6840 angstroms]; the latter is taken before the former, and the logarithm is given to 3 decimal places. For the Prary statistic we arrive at 0.897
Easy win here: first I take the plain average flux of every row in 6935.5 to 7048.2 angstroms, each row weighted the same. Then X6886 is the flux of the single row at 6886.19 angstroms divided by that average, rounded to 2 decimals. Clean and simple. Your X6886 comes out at 1.00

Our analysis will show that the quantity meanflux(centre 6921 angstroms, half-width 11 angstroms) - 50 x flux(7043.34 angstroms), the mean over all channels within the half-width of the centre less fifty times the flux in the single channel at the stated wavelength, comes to -383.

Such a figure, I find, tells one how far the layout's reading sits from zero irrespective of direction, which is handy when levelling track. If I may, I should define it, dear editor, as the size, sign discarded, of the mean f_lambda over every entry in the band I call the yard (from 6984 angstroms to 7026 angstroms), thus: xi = 7.78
